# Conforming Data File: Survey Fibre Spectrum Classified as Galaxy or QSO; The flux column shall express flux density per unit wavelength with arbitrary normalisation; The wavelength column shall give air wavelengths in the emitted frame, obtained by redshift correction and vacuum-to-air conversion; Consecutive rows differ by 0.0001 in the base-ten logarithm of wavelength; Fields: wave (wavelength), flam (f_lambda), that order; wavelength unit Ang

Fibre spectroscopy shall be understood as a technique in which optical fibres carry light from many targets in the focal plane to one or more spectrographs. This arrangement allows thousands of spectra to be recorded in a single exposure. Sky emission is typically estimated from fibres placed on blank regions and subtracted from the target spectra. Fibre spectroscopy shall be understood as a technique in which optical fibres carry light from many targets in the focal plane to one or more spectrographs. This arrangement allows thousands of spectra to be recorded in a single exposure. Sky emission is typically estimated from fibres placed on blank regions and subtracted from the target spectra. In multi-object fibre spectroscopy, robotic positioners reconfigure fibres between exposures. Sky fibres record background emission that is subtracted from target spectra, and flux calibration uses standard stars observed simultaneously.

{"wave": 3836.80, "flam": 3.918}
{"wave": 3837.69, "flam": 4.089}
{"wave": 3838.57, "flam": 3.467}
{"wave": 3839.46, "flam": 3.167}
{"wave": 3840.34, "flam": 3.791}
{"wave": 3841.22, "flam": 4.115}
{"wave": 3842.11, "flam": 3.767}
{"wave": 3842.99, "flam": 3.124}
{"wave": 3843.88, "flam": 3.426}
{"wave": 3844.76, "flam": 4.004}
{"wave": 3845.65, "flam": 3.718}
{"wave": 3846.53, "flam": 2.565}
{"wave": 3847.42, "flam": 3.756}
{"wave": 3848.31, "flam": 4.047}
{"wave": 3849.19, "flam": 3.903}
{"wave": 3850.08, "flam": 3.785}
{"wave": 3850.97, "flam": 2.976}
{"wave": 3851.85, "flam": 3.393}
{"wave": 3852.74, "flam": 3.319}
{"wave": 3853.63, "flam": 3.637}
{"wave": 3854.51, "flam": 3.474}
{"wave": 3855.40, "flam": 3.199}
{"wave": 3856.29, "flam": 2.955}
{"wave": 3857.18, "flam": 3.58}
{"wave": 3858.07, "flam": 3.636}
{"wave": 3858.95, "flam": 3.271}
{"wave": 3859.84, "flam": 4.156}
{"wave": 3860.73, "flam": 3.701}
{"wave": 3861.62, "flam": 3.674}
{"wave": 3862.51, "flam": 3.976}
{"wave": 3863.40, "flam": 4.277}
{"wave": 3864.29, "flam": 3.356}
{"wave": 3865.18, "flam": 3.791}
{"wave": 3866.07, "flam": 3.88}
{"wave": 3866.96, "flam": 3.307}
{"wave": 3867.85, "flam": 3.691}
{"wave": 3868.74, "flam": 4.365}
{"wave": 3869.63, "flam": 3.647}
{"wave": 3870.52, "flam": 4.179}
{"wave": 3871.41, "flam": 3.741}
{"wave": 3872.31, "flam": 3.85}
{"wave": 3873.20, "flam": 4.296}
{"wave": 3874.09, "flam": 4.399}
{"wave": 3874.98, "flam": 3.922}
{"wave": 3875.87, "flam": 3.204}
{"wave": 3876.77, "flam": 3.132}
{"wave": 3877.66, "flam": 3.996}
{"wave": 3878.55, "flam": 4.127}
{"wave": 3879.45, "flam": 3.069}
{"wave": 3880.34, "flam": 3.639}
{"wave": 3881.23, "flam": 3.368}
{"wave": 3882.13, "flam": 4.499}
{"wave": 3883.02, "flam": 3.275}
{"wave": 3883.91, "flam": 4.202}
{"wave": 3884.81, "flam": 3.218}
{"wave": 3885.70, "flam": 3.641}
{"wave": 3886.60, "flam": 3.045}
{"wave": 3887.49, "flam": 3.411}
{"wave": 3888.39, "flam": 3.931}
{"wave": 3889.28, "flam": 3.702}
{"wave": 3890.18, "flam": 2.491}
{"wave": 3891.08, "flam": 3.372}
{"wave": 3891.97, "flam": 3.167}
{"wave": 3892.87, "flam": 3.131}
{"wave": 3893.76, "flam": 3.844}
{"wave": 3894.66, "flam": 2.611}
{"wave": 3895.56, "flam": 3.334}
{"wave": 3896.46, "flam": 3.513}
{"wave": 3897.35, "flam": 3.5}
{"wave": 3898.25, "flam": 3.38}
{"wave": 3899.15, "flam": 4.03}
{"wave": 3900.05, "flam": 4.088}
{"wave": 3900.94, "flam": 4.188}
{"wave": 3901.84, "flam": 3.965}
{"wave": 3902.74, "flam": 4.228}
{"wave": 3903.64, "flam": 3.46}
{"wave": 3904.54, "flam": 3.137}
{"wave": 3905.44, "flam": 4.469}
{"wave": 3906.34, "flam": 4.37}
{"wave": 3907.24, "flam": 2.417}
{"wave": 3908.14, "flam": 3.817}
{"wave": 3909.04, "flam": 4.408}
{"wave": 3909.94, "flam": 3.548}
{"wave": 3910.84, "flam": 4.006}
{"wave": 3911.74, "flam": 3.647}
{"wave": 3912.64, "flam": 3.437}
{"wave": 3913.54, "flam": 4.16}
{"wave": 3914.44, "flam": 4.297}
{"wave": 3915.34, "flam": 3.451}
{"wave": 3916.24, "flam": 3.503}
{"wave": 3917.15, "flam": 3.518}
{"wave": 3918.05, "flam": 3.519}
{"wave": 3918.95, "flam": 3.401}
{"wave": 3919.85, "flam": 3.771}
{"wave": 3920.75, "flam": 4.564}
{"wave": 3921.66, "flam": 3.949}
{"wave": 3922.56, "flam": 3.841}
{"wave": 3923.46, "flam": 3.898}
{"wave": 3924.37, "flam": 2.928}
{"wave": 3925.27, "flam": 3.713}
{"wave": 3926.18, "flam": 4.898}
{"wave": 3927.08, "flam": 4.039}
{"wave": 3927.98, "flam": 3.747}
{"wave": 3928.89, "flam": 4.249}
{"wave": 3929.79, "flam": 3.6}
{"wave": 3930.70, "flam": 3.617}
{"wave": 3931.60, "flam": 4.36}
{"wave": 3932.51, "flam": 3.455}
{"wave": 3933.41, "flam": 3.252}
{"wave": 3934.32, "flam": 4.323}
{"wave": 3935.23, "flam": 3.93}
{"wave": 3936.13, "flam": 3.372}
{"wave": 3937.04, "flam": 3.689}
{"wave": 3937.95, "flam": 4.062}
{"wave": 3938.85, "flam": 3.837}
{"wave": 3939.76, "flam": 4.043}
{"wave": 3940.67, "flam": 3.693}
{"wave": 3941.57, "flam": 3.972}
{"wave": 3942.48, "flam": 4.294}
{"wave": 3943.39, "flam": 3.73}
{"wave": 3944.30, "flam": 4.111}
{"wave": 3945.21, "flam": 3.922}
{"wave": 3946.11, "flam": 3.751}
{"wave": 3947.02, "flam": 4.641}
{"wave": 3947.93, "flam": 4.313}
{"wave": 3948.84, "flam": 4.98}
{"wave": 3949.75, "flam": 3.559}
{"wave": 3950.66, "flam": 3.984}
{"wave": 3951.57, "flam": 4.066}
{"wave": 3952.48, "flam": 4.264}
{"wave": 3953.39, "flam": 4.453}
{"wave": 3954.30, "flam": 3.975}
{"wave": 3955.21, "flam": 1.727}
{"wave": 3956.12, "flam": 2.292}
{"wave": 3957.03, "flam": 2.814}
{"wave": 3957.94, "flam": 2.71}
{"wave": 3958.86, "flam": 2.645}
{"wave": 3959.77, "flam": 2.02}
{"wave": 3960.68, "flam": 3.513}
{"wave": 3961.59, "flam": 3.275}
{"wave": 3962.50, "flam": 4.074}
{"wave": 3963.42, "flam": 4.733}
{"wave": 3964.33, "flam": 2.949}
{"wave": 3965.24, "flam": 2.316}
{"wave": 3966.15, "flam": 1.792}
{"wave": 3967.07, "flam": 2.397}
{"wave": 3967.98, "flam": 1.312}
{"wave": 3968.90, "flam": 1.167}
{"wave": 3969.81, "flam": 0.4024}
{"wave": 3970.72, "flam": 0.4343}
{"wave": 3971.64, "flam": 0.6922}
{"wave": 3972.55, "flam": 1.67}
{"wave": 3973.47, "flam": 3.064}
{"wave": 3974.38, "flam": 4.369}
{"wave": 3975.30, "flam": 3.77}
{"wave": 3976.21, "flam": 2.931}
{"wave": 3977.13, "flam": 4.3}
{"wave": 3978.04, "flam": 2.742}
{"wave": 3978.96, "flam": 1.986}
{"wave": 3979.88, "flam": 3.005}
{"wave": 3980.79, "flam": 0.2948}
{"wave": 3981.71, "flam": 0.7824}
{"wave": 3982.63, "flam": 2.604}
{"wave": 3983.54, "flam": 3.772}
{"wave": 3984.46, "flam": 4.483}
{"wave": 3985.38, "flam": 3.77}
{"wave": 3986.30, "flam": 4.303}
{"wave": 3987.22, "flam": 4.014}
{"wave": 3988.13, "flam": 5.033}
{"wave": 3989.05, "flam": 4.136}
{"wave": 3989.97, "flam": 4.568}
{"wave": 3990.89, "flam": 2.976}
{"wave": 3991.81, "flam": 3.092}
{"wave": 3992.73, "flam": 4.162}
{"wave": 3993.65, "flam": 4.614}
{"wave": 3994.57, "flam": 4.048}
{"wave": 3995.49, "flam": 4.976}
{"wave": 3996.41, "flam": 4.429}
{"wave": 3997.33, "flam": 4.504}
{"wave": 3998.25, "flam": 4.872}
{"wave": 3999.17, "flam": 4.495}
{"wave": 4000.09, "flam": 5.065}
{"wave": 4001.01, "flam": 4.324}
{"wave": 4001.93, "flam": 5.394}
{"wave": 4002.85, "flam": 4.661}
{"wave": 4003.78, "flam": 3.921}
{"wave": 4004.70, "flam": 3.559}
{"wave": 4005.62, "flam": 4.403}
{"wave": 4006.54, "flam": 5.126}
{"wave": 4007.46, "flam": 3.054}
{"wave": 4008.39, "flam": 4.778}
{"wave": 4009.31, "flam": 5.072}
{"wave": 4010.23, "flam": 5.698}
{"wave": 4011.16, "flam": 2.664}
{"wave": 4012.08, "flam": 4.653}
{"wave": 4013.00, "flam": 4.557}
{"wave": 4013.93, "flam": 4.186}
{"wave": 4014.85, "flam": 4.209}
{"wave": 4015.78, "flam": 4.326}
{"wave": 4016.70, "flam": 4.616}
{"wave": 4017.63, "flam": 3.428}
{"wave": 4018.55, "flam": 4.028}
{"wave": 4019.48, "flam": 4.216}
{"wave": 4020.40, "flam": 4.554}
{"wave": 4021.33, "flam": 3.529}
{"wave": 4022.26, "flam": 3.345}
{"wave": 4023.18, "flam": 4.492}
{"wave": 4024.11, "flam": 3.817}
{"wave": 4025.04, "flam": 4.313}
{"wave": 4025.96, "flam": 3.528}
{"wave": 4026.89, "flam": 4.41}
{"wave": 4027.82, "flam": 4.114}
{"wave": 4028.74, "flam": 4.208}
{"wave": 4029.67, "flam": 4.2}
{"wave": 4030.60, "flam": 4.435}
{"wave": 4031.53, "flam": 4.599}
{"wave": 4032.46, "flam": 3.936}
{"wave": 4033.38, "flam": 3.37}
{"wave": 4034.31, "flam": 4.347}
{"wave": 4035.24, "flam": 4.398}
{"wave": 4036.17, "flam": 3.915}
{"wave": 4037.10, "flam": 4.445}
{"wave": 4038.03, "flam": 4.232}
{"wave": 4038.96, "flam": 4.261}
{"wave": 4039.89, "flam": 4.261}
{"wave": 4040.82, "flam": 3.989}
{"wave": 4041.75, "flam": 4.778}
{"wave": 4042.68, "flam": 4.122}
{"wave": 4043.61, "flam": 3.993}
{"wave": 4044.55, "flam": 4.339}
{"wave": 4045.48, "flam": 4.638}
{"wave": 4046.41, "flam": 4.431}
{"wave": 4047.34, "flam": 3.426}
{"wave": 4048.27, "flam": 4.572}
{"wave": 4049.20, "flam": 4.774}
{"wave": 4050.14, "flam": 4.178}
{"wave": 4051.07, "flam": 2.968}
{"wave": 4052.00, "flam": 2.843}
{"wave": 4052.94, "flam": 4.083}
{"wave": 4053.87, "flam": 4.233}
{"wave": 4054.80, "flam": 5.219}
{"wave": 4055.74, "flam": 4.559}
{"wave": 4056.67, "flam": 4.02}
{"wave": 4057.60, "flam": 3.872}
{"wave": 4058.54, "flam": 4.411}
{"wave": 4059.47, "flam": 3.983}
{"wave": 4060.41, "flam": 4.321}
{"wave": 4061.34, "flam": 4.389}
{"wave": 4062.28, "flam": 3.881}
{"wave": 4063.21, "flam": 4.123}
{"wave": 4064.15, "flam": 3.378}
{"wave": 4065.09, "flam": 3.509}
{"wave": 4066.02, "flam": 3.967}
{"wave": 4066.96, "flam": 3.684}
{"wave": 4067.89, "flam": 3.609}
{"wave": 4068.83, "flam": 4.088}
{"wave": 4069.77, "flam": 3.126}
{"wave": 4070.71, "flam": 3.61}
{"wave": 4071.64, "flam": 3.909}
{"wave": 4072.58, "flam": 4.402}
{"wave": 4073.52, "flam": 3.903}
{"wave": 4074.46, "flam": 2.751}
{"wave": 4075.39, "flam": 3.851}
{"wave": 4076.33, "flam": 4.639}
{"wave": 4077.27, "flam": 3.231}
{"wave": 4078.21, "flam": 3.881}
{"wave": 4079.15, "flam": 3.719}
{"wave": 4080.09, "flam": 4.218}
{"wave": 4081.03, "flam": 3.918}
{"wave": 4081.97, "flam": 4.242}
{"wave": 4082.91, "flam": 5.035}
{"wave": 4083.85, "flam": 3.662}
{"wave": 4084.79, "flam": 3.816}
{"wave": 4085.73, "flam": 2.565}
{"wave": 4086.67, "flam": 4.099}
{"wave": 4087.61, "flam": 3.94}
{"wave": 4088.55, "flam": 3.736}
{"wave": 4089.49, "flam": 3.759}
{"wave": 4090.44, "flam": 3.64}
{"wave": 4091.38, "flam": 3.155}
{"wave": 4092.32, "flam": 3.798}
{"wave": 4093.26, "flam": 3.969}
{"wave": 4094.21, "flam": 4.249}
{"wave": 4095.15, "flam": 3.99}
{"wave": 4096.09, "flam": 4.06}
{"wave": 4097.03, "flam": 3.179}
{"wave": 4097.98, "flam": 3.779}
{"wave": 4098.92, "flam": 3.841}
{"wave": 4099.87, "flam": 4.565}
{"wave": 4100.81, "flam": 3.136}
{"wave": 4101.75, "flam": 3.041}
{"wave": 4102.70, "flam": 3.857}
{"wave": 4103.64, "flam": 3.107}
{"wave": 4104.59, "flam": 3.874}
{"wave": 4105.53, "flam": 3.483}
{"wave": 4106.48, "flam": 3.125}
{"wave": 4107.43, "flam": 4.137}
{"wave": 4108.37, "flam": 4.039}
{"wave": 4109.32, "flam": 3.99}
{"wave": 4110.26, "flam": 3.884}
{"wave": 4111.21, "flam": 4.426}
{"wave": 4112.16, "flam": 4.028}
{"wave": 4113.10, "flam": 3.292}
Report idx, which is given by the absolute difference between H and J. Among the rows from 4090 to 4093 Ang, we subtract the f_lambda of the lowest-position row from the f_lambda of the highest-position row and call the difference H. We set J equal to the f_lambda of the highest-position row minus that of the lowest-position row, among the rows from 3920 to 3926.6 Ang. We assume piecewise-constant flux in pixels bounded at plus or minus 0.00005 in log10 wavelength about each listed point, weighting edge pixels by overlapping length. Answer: 0.18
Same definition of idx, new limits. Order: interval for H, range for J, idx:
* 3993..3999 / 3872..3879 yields 0.02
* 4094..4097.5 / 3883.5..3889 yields 0.80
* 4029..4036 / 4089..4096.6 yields 0.10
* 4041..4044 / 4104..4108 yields 1.05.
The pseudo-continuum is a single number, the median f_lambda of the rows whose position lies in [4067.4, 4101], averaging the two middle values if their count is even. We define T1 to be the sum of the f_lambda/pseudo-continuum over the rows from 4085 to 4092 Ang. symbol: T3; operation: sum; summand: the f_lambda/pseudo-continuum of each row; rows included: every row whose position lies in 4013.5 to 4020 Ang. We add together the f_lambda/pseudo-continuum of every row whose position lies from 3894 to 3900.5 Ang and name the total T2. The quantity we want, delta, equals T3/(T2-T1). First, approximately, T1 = 6.5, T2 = 6.4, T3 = 7.5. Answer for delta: -66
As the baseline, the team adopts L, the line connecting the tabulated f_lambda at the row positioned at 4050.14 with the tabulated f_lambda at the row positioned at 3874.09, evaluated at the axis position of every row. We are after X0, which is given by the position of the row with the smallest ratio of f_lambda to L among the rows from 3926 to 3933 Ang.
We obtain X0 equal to 3932.51 Ang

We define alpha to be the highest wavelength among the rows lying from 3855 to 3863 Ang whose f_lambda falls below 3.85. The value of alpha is 3861.62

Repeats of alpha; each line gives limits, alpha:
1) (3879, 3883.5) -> 3883.02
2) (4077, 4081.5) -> 4079.15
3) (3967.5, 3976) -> 3975.30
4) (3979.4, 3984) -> 3983.54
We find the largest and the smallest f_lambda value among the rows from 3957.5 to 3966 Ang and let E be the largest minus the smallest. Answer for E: 2.7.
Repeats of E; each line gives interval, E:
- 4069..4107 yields 2.5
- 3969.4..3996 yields 4.7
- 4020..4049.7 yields 1.4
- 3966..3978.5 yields 4.0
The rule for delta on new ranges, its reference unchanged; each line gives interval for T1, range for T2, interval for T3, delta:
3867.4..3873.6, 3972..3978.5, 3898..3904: -6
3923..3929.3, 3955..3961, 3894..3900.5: -3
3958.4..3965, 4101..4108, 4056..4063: 20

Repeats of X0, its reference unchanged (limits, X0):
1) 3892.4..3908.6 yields 3907.24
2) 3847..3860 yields 3856.29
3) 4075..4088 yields 4085.73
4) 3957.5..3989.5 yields 3980.79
